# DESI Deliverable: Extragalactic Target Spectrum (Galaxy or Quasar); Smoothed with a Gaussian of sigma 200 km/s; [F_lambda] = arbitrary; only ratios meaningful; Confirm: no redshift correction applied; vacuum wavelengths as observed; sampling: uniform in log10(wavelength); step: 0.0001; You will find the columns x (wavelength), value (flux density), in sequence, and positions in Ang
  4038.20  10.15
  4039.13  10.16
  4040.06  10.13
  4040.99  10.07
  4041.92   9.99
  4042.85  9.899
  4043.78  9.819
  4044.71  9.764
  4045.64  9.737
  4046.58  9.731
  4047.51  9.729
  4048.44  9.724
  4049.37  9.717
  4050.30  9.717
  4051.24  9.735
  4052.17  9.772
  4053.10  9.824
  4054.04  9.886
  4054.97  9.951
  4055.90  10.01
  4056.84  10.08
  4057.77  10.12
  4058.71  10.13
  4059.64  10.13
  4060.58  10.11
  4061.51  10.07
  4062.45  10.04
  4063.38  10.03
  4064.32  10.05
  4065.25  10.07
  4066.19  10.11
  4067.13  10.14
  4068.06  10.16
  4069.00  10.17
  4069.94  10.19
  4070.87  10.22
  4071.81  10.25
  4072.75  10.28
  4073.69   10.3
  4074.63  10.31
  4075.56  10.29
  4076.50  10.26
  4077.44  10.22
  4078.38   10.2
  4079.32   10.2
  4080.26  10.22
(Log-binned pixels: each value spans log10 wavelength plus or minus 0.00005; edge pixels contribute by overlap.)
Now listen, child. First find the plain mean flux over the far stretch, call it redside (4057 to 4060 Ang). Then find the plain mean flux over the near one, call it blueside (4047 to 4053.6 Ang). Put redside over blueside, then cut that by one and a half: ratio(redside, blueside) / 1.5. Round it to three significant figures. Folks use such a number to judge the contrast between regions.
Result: 0.693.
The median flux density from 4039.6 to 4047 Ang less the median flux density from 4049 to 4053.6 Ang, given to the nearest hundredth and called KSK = 0.12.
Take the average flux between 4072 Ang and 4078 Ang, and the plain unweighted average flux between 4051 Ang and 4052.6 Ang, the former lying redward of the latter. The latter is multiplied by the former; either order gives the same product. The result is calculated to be 100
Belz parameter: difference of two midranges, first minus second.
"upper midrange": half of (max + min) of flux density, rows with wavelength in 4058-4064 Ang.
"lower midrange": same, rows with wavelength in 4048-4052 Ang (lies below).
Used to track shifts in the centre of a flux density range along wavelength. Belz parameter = 0.35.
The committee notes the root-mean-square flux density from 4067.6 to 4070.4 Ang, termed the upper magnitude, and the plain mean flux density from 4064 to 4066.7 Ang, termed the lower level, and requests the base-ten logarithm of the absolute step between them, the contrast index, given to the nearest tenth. -1.0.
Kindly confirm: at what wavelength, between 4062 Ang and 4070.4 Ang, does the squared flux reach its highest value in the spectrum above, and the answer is 4069.94 Ang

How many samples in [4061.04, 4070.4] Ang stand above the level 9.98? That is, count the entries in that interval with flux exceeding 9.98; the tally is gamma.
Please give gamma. 10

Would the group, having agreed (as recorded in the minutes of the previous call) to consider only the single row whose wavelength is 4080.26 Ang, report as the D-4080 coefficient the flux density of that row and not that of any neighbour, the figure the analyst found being 10.22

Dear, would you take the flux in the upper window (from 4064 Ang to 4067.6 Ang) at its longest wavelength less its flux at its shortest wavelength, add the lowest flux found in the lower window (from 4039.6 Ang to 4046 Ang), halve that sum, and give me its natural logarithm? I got 1.592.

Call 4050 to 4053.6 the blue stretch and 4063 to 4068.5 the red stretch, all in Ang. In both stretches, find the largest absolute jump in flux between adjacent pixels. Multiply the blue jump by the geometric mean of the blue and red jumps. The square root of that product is 0.049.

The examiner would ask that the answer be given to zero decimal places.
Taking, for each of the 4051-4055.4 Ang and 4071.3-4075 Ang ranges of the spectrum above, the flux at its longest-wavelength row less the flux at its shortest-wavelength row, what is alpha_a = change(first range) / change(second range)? 4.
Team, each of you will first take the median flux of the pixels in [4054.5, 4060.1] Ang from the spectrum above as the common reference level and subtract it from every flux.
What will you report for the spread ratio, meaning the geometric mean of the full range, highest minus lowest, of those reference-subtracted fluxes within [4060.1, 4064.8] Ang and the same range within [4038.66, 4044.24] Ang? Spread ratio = 0.17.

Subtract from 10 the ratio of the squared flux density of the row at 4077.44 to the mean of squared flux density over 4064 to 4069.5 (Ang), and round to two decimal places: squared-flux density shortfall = 8.98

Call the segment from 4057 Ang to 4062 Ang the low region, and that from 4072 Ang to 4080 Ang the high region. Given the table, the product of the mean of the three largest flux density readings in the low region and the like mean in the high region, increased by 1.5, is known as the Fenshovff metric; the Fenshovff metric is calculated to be 106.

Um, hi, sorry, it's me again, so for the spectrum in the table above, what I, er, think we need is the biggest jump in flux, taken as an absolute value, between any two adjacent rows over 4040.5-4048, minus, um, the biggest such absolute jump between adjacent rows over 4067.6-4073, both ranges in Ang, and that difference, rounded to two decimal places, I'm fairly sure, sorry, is 0.06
